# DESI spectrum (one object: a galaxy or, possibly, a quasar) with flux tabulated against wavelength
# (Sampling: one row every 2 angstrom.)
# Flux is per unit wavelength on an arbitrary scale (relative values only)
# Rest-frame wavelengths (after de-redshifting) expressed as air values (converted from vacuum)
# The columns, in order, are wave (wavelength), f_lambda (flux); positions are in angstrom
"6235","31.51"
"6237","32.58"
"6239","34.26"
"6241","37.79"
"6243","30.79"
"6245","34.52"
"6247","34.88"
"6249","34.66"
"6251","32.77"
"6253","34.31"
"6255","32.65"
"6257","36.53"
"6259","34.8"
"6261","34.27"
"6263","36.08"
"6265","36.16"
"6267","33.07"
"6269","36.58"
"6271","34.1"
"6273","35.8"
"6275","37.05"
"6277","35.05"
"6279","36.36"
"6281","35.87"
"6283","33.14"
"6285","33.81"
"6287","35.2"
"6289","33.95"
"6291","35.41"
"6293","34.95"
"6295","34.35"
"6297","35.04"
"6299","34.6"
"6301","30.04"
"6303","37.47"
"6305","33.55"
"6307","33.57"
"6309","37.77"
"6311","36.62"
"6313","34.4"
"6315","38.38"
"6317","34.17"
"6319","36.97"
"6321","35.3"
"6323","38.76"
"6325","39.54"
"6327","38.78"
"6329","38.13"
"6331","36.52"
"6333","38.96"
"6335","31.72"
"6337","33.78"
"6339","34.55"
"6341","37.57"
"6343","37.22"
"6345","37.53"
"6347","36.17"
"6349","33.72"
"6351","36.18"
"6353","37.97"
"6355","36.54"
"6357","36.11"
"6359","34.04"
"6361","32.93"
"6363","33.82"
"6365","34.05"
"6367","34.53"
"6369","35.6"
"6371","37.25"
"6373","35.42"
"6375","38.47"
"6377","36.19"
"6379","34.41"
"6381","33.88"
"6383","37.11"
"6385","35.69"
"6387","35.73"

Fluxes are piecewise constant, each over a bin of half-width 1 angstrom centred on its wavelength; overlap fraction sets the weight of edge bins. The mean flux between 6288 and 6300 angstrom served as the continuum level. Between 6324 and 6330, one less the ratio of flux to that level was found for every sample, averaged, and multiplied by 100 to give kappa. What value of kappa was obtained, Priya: -12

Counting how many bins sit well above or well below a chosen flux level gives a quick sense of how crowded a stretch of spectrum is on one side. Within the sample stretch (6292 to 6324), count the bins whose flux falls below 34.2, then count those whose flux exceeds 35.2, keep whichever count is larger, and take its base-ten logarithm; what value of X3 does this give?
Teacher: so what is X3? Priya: 0.85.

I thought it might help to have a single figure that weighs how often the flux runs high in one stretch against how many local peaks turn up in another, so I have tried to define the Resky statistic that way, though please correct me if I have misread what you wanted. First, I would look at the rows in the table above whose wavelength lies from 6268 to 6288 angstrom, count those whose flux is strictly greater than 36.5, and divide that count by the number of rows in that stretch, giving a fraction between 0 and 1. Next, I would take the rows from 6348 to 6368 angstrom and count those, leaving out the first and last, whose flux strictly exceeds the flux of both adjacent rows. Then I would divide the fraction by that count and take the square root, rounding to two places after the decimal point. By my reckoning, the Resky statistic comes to 0.45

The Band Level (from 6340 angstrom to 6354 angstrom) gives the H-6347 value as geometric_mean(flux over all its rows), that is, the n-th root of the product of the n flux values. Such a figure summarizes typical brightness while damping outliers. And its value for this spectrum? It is 36.6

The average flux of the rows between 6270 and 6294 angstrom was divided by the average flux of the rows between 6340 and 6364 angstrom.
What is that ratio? 0.98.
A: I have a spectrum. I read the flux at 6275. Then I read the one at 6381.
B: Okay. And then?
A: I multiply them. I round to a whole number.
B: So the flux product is 1255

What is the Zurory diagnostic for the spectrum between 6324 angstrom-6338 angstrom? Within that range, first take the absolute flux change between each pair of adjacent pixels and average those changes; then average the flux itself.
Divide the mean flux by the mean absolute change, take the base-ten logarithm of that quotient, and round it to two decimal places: 1.17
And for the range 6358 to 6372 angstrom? 1.58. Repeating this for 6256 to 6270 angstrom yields 1.30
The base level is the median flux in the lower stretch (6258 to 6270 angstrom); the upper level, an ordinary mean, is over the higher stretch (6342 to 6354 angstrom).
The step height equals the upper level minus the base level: 1.0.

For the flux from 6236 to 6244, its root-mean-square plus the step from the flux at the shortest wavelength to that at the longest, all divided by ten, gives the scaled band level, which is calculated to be 3.22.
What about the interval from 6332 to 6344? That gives 3.40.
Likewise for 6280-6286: 3.22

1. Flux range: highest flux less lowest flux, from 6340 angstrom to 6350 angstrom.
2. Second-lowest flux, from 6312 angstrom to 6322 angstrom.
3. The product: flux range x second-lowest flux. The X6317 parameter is 132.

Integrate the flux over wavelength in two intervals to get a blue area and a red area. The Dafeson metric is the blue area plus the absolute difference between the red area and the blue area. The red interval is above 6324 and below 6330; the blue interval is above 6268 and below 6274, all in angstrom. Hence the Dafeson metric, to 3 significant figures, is 233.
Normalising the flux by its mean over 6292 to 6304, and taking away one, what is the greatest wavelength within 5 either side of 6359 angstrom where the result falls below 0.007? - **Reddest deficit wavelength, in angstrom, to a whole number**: 6363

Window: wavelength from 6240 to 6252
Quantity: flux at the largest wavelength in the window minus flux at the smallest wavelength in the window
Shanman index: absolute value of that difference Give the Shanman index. 5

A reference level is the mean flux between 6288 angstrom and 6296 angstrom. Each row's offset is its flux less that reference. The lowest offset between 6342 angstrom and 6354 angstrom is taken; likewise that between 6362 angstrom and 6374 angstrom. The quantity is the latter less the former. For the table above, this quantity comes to 0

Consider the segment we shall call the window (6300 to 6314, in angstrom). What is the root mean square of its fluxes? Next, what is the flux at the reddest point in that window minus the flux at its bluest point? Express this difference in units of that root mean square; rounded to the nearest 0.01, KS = 0.13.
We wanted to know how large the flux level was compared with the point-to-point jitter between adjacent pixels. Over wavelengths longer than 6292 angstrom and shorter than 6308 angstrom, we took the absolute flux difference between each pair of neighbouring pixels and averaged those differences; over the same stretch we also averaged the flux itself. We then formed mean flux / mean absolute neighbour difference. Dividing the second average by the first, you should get 14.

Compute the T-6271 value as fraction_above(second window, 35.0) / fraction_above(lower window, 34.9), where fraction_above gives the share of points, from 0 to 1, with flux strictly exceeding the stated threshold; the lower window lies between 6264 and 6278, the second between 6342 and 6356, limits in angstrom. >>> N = 1.20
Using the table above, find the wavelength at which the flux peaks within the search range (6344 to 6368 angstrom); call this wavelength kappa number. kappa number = 6353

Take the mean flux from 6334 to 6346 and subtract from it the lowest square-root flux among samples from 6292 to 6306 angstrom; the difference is 29.9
